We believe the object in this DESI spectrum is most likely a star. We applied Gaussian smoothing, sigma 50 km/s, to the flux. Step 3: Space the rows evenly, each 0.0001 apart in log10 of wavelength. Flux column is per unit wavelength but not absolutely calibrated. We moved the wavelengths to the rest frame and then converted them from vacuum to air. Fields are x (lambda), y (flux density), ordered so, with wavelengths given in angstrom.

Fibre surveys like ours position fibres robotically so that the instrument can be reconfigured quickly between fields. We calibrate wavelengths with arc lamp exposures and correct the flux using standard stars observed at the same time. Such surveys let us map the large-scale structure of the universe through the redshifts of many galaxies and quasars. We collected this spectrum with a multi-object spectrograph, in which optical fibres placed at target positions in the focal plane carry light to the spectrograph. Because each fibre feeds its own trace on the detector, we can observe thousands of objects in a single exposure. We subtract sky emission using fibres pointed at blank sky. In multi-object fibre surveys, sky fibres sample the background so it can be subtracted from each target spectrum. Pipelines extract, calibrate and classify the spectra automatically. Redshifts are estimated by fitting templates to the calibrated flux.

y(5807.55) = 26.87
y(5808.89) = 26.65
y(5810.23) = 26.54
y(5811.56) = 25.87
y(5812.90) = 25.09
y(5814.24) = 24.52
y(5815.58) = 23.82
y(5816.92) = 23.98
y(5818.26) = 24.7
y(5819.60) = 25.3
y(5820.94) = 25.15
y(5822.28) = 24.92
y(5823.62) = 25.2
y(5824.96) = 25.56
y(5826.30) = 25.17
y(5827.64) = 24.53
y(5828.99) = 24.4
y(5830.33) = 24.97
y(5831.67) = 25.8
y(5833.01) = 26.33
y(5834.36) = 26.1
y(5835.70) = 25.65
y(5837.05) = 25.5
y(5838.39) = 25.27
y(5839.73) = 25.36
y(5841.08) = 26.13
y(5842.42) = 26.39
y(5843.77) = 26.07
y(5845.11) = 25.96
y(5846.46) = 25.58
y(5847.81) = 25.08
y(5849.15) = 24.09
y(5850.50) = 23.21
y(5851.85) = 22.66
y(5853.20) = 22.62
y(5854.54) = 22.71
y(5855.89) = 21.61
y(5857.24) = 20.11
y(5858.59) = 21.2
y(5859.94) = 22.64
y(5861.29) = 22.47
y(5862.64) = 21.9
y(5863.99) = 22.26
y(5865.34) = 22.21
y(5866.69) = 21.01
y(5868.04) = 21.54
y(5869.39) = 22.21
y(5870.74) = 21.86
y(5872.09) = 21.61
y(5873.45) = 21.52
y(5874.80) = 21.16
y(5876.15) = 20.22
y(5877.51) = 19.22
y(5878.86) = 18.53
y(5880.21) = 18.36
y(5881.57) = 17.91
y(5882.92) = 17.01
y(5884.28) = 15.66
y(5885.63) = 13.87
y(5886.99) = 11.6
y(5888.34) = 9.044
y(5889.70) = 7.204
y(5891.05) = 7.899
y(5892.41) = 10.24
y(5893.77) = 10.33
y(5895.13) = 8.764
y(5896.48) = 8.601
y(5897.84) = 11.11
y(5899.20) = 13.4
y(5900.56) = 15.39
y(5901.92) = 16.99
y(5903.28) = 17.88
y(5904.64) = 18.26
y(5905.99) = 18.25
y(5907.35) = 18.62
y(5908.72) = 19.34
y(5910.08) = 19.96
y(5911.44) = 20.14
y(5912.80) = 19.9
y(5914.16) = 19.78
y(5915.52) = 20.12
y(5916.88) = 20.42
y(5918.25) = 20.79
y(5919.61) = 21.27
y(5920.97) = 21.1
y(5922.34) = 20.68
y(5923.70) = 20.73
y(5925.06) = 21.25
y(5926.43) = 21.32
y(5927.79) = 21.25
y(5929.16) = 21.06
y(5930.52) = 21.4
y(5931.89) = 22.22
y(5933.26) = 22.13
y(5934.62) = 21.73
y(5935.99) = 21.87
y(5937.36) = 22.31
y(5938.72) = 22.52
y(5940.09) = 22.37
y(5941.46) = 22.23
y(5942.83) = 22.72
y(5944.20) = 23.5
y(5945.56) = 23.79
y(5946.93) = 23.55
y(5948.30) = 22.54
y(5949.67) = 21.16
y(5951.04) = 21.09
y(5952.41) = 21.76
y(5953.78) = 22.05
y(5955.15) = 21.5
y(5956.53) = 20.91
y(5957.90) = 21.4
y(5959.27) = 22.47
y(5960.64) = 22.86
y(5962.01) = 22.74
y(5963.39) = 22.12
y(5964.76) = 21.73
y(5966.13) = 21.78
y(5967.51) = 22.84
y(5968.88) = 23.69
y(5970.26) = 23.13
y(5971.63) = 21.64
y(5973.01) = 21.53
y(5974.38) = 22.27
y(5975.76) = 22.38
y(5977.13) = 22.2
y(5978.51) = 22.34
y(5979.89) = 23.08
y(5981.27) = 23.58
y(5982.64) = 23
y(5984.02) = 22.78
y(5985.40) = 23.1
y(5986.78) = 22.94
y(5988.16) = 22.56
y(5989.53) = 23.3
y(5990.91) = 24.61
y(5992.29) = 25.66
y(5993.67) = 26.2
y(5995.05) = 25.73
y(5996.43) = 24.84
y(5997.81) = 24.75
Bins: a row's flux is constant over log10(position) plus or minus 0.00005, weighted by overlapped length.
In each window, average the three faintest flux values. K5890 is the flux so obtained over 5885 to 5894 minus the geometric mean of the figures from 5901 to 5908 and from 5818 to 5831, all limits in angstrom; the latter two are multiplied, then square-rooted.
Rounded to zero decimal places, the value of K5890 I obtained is -13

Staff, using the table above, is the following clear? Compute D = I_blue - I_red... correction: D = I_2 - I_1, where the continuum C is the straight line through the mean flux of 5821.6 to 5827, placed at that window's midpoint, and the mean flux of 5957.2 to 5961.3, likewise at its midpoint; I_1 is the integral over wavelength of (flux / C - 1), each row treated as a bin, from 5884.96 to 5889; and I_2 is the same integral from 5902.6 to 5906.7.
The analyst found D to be 1.2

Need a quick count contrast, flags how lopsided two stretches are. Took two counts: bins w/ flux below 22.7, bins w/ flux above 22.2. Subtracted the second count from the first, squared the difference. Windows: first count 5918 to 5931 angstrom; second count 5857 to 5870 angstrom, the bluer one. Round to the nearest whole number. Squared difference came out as 25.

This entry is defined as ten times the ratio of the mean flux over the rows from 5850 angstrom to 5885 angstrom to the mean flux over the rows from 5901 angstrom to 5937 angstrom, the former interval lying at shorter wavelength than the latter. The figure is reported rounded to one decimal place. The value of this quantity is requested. 10.3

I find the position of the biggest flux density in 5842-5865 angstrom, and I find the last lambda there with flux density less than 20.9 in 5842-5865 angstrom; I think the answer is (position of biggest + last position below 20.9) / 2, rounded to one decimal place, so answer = 5849.8 angstrom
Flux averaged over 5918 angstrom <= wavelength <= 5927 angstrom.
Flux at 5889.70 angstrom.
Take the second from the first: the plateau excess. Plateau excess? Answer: 14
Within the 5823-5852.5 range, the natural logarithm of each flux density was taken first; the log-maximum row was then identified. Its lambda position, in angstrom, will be 5842.42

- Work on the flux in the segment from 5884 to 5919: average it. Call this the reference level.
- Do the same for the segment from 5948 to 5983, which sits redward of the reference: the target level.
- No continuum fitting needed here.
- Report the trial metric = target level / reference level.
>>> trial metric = 1.5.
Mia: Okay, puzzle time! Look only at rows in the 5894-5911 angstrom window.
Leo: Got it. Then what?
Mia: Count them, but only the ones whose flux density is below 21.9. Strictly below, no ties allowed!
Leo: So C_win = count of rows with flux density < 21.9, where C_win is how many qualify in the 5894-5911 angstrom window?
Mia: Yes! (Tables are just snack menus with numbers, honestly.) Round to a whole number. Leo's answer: 12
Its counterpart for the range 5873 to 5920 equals 35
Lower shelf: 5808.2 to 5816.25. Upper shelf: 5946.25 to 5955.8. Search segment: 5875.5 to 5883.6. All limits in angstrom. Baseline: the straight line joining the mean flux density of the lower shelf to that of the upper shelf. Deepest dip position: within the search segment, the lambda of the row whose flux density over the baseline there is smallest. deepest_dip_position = 5882.92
